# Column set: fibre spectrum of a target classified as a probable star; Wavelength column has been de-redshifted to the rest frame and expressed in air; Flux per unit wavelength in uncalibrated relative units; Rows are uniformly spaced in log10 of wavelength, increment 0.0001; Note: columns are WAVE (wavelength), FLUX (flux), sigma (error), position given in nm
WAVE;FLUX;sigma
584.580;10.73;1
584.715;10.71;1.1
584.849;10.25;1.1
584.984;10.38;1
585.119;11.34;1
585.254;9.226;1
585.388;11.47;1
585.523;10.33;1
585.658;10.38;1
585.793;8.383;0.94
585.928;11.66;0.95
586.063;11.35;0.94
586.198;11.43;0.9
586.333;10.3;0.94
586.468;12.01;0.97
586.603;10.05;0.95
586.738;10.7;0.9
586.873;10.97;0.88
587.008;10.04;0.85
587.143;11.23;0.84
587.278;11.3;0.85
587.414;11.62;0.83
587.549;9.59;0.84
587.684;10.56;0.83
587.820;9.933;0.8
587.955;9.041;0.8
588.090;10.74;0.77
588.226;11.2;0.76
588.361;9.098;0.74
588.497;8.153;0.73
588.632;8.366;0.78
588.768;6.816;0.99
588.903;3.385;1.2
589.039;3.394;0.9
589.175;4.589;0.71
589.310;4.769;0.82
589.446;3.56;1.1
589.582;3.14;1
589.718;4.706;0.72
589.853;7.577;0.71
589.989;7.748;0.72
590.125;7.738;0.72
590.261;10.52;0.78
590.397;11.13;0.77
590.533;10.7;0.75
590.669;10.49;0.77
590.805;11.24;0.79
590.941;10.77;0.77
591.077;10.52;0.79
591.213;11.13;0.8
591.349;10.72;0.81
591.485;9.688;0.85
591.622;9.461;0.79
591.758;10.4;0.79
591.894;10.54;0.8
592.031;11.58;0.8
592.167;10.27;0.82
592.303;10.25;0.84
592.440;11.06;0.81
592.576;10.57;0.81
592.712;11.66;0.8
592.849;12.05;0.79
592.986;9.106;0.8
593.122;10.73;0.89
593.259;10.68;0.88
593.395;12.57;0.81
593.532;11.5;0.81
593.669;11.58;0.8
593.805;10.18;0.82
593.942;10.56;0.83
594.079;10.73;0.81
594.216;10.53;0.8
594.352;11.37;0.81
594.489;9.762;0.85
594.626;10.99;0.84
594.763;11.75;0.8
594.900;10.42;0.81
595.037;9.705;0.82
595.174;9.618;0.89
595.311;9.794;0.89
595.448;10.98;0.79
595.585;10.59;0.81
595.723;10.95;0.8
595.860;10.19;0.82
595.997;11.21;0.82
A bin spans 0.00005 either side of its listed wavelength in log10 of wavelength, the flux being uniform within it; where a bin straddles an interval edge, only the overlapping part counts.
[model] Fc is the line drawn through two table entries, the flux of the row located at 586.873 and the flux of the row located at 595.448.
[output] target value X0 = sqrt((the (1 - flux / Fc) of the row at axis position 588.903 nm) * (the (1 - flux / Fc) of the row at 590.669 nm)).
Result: 0.17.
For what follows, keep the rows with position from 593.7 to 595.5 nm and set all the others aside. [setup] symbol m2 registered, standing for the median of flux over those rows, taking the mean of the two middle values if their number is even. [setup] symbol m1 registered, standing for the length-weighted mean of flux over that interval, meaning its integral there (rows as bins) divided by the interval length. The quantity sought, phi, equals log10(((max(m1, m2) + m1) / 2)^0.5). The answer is 0.511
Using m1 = 10.5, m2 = 10.5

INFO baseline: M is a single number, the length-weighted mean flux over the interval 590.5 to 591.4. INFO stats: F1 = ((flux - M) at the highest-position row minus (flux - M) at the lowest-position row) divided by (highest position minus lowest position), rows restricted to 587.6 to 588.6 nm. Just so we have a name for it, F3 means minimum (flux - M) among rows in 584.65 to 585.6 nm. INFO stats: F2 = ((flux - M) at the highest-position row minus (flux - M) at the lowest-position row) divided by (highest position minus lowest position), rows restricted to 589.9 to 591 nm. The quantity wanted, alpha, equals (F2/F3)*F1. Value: 5.9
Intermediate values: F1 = -3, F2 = 3.2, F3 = -1.6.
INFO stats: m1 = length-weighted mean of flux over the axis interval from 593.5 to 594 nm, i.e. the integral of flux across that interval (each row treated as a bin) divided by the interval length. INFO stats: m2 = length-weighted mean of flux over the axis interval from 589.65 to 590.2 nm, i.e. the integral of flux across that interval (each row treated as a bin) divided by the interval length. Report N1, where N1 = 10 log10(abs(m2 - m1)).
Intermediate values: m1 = 10.9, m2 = 7.0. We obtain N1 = 6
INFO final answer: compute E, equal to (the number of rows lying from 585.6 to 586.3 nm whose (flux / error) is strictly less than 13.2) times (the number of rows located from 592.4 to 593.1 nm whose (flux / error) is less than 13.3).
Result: 10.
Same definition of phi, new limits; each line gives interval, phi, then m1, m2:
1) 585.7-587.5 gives 0.521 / 10.8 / 11.2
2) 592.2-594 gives 0.520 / 11.0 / 10.7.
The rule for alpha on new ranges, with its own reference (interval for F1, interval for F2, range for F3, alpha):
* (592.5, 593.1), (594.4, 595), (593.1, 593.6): 45.4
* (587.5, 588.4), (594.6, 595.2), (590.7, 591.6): -1.4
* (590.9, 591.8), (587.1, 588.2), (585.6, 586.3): -0.1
